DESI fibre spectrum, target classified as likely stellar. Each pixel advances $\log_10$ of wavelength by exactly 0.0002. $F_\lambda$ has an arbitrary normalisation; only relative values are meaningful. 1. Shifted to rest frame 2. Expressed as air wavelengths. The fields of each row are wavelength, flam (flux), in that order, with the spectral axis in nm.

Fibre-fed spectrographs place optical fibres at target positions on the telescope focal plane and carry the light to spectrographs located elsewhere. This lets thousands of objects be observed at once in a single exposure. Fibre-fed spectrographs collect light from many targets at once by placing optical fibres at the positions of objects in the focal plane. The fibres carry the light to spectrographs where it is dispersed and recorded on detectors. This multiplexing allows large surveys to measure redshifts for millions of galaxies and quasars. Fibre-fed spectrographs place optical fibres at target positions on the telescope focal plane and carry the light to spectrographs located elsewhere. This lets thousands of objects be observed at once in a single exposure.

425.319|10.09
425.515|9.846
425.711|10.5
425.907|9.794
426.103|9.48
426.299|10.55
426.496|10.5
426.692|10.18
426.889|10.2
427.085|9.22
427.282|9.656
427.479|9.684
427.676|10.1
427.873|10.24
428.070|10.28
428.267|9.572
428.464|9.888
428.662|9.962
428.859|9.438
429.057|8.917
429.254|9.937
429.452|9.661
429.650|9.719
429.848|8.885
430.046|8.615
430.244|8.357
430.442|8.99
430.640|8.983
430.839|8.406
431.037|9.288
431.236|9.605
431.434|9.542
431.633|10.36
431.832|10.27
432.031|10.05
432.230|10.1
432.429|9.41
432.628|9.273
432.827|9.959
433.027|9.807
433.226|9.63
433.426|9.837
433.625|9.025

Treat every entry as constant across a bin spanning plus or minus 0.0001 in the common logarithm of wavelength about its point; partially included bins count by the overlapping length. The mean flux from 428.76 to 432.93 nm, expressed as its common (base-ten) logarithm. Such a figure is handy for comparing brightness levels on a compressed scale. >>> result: 0.974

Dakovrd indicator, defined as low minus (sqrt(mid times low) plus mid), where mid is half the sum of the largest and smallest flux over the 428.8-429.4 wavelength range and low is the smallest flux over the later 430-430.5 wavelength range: -9.9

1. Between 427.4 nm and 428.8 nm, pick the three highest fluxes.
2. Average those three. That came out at 10.21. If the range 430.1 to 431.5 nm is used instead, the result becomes 9.48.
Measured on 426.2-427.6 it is 10.42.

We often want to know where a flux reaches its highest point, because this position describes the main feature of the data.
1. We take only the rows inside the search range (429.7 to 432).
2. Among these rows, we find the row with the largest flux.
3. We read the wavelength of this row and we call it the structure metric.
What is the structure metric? 431.633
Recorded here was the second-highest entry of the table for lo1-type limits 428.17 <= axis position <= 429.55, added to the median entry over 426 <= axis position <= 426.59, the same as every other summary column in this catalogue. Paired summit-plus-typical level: 20.4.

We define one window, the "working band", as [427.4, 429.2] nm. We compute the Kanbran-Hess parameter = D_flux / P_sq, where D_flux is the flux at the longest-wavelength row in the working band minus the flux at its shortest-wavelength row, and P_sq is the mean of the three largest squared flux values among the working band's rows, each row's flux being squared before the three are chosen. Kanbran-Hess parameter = -0.007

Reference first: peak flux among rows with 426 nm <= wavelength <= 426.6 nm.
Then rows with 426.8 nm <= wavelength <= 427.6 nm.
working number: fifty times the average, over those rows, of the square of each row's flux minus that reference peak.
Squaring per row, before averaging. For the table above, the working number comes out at 43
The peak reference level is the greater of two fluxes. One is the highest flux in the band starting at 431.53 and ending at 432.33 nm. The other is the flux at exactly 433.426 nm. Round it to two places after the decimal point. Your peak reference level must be 10.36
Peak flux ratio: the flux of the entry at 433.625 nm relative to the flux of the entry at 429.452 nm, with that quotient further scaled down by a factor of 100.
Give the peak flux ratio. 0.0093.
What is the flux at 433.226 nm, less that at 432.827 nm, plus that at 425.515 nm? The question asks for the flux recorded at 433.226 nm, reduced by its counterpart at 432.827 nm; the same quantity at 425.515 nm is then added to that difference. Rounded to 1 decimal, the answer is 9.5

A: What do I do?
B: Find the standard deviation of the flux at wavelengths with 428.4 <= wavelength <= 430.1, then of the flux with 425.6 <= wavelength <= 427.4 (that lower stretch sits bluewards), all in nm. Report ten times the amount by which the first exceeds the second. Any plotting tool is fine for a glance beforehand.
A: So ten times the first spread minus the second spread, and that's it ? 0.2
